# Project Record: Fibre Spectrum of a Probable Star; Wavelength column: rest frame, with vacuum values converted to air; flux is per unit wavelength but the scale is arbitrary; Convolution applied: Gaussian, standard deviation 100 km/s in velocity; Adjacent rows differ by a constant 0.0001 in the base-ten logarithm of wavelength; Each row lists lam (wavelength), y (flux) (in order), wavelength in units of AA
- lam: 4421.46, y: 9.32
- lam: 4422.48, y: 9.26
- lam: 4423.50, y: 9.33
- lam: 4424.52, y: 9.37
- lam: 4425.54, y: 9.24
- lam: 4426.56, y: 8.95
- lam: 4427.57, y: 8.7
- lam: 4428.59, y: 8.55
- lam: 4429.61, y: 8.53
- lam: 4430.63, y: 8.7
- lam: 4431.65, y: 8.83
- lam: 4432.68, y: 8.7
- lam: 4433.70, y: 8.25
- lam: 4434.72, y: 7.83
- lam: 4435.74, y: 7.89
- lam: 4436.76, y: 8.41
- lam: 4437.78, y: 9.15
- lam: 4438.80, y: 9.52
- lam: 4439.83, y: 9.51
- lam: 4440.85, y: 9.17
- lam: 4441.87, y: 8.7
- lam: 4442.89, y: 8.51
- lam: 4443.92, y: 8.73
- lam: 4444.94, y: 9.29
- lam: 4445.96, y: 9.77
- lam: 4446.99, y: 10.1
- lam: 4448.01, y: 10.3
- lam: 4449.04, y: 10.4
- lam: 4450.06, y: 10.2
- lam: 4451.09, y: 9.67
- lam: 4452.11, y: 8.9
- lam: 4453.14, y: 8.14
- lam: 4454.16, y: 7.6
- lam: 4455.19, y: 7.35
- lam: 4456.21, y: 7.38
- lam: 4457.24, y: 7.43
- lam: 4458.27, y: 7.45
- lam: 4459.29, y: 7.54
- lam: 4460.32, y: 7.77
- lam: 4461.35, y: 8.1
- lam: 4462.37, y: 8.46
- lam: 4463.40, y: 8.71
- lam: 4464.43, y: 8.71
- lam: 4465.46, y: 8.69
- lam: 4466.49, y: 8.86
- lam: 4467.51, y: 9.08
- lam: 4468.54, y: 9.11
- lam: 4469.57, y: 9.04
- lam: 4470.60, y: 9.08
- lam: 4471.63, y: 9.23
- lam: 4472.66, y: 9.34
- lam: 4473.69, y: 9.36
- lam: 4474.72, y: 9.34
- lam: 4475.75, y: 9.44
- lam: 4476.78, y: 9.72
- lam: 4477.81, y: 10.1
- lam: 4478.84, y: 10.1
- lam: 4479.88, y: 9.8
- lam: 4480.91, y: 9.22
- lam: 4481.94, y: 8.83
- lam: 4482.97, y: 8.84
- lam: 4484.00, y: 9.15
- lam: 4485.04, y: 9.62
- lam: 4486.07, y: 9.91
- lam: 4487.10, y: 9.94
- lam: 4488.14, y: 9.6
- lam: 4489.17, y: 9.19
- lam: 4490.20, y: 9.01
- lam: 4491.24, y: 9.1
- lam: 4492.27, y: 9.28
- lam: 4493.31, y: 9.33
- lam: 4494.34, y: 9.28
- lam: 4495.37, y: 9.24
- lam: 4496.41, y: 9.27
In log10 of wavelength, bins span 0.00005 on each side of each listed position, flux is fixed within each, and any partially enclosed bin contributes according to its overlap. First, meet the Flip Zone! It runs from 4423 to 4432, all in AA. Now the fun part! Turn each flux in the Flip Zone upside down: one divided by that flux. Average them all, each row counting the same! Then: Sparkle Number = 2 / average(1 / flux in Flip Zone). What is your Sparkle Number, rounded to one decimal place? 17.8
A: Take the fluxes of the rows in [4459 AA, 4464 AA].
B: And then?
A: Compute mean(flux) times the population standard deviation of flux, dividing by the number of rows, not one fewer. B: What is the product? 3.5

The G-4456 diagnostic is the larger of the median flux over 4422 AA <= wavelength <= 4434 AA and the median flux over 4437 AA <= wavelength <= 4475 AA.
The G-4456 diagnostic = 9.04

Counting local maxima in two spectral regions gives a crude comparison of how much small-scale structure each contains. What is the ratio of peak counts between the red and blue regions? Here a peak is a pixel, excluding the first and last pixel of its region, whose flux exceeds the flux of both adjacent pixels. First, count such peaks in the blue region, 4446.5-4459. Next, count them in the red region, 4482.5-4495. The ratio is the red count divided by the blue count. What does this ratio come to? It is 2.0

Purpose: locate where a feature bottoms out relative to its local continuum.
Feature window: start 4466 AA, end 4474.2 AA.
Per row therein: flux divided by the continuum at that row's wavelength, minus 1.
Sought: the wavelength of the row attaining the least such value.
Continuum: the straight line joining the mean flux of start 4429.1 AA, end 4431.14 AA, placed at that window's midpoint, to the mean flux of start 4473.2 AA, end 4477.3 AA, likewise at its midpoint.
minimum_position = 4466.49 AA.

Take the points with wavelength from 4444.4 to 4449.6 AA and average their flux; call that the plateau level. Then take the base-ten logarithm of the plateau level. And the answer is 0.999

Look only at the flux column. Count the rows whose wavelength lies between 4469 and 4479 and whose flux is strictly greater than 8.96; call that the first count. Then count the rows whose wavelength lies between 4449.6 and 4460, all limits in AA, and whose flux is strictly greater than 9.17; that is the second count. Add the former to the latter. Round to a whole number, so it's 12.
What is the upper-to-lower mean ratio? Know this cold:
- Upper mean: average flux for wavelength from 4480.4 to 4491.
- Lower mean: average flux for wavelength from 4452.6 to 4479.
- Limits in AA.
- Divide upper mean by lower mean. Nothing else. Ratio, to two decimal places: 1.08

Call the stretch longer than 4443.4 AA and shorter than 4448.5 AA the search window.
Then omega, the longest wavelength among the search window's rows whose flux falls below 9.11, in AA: 4443.92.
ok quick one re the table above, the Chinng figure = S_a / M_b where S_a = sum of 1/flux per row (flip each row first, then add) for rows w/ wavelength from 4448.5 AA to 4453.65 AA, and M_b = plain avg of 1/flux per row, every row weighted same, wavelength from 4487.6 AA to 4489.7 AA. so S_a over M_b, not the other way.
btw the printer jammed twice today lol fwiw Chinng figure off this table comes 5.0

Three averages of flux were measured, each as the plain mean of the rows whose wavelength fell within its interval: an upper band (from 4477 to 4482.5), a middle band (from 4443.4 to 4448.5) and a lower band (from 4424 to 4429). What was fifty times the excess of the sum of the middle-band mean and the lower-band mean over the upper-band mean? 450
